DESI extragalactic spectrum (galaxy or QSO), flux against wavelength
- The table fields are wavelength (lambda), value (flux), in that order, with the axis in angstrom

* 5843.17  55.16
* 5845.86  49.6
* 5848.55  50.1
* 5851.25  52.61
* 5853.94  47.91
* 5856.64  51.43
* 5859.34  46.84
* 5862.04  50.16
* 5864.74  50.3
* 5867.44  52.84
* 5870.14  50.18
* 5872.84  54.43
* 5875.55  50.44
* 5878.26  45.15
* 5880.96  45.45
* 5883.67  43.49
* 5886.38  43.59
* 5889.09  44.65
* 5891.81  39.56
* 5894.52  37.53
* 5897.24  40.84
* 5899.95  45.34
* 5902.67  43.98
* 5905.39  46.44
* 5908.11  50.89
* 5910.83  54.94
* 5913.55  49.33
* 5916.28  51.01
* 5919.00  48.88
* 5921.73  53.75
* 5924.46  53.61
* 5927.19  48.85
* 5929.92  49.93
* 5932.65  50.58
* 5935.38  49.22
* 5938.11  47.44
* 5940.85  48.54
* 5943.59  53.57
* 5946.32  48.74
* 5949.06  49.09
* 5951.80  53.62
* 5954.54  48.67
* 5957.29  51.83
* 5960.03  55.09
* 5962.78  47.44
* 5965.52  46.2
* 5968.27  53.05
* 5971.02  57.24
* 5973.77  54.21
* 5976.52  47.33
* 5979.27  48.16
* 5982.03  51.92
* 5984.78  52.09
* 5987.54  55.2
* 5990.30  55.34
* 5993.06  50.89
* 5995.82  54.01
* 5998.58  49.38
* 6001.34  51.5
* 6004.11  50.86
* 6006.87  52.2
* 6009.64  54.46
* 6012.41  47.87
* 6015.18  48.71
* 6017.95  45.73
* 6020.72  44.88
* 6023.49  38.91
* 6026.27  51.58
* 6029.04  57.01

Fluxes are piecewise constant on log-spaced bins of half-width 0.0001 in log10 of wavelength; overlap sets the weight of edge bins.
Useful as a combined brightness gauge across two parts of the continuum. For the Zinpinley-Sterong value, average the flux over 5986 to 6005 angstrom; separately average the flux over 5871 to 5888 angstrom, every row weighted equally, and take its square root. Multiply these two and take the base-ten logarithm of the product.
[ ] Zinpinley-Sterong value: 2.56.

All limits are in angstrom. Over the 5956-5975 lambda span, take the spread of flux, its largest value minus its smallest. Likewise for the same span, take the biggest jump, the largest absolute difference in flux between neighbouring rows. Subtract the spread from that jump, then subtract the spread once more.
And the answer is -14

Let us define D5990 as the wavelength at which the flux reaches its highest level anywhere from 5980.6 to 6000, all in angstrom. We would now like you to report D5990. 5990.30 angstrom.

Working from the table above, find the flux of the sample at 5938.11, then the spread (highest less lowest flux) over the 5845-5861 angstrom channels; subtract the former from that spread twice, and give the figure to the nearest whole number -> -89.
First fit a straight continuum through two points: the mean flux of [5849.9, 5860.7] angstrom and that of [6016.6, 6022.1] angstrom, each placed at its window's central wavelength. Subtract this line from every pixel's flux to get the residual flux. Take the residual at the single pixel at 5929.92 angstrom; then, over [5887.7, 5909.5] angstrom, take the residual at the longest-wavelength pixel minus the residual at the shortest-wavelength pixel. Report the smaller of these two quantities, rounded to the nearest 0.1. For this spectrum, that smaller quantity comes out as 2.2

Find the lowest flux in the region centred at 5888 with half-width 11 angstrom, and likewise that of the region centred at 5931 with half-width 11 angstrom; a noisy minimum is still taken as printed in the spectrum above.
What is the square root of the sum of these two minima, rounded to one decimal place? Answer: 9.2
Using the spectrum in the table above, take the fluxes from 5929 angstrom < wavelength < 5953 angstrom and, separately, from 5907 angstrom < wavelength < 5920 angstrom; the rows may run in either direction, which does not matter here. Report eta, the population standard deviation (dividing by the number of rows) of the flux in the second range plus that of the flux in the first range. 4.2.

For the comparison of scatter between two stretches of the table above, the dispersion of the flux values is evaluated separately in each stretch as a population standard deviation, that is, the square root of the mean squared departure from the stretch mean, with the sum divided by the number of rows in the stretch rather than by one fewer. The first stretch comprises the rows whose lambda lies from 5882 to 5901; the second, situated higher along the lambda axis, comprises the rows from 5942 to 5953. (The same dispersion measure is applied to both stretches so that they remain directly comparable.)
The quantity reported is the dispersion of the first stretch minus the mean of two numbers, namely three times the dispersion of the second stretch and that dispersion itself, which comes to -2.0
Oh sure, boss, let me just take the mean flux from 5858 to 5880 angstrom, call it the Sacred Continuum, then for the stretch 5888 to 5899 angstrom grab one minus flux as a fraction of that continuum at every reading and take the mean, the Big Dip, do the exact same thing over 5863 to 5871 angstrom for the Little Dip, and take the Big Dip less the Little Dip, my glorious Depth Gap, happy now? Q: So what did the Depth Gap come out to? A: 0.21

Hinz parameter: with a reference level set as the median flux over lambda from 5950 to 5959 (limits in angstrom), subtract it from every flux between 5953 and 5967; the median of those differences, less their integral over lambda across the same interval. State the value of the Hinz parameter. 24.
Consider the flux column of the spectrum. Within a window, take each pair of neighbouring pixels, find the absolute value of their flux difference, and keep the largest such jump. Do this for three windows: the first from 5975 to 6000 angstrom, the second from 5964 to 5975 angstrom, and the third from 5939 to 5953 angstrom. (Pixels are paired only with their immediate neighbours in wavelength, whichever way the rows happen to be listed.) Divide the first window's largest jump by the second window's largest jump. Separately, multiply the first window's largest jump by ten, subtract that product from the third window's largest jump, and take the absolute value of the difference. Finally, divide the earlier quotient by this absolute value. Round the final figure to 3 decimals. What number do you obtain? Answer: 0.016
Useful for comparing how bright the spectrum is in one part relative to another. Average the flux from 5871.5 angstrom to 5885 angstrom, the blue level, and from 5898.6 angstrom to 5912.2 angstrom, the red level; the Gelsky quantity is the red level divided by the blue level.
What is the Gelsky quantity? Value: 1.01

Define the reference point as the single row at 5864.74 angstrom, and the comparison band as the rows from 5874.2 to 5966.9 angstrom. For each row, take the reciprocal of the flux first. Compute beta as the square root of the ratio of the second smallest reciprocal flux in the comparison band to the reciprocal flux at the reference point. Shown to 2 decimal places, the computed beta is 0.96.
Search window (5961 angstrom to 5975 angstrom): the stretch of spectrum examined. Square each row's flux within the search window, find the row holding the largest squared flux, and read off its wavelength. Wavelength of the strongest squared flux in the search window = 5971.02 angstrom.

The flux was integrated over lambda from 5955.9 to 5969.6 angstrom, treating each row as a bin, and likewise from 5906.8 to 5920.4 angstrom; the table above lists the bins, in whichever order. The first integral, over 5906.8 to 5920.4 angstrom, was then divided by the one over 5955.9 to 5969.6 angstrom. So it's 1.00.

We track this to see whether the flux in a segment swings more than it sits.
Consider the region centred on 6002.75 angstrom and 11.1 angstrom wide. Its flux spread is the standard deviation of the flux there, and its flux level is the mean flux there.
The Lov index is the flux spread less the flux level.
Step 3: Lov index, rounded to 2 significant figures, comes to -50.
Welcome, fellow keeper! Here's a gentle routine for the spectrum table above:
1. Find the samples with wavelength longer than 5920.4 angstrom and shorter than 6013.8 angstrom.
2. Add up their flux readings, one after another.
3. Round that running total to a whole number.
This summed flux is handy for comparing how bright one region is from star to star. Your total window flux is 1742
